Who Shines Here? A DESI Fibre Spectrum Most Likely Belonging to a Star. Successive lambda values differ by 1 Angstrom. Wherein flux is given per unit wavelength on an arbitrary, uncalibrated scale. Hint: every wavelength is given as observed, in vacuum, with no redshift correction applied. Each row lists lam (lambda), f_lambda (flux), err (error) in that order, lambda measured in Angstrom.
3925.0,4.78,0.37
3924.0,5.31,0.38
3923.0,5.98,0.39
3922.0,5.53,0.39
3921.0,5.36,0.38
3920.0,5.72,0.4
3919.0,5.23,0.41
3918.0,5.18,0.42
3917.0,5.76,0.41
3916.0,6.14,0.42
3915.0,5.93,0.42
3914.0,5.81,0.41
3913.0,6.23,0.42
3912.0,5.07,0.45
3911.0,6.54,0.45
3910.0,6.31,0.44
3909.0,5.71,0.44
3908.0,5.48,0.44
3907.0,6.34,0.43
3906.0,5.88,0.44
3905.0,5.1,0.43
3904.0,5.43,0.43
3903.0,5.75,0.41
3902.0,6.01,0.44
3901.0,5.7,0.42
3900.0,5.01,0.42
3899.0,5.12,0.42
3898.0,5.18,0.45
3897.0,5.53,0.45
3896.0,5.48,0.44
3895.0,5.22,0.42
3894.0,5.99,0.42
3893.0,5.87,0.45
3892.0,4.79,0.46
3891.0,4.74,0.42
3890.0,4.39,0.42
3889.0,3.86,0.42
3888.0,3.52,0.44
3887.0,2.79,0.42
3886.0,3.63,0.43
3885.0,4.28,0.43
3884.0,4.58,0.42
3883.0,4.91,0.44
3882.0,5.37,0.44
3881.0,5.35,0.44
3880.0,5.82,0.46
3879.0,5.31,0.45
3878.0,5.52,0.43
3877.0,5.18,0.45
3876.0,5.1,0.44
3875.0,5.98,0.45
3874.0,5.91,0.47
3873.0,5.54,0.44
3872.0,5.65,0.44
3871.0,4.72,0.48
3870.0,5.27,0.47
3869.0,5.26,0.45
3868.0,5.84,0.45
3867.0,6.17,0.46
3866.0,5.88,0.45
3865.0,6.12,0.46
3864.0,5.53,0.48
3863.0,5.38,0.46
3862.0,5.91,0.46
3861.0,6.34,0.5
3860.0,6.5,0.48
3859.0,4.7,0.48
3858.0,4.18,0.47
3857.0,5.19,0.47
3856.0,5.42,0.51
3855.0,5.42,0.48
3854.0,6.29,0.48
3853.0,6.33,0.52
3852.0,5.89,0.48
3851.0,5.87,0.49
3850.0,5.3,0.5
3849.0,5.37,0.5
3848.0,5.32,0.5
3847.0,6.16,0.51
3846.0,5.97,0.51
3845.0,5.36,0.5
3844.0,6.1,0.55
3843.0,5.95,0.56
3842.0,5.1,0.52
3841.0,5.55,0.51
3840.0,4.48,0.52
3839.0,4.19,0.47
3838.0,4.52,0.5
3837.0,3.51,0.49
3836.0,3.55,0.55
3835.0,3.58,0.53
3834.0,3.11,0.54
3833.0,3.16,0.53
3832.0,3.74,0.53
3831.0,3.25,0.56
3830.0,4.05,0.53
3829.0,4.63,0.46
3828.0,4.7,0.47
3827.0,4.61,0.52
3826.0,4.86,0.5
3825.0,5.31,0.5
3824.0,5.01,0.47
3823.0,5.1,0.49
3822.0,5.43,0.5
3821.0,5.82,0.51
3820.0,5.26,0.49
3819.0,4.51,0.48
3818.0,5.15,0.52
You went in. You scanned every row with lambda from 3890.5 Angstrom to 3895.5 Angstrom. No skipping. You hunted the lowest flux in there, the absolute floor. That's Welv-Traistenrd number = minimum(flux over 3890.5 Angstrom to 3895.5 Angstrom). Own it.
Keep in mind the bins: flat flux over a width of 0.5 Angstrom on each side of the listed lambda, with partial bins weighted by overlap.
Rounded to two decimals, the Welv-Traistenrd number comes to 4.74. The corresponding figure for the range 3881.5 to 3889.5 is 2.79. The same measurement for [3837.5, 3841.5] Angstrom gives 4.19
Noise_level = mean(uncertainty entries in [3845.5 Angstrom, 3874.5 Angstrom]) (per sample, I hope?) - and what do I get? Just 0.48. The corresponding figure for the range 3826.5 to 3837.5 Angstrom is 0.52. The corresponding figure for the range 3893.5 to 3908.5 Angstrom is 0.43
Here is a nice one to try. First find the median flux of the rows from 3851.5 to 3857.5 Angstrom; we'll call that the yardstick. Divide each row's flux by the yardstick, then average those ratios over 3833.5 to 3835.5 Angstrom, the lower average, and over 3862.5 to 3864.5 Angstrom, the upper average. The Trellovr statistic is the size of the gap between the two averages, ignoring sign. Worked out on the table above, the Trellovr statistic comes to 0.37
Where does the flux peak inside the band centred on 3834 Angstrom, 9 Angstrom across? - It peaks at 3838.0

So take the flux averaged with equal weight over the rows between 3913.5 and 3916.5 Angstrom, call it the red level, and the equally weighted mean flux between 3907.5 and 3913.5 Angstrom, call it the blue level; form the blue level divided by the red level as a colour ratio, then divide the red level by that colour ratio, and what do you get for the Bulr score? 6.0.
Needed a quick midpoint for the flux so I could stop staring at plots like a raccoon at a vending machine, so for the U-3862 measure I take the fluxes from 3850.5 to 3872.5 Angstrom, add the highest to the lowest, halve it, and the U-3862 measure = 5.3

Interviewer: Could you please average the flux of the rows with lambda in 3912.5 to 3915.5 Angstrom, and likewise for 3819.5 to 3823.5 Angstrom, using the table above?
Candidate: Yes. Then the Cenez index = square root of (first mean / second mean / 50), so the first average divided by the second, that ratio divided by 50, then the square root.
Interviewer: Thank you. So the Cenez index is 0.149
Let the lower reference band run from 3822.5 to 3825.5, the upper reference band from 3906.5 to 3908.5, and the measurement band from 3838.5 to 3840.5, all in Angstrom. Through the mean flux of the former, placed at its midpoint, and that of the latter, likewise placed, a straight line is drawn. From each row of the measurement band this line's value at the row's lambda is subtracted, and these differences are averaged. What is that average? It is -0.95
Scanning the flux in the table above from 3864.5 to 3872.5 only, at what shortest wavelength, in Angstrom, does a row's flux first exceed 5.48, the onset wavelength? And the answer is 3865.0 Angstrom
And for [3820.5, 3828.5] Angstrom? 3821.0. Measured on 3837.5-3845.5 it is 3841.0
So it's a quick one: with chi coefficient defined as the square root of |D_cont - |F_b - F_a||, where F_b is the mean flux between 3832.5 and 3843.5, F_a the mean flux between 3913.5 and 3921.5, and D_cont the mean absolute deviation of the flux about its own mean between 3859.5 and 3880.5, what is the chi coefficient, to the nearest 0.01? 1.02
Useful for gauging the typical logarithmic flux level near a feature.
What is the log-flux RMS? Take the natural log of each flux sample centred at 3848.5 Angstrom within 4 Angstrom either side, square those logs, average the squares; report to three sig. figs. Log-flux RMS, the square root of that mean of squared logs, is 1.73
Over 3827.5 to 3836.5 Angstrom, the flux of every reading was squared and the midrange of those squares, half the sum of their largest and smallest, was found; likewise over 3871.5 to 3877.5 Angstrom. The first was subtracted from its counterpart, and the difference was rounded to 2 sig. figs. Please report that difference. 15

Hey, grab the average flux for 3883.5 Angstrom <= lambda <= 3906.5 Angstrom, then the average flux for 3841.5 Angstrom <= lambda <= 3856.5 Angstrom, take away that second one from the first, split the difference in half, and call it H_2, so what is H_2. -0.4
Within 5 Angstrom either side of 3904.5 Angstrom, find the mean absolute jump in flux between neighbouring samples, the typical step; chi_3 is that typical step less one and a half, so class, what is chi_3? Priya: -1.03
